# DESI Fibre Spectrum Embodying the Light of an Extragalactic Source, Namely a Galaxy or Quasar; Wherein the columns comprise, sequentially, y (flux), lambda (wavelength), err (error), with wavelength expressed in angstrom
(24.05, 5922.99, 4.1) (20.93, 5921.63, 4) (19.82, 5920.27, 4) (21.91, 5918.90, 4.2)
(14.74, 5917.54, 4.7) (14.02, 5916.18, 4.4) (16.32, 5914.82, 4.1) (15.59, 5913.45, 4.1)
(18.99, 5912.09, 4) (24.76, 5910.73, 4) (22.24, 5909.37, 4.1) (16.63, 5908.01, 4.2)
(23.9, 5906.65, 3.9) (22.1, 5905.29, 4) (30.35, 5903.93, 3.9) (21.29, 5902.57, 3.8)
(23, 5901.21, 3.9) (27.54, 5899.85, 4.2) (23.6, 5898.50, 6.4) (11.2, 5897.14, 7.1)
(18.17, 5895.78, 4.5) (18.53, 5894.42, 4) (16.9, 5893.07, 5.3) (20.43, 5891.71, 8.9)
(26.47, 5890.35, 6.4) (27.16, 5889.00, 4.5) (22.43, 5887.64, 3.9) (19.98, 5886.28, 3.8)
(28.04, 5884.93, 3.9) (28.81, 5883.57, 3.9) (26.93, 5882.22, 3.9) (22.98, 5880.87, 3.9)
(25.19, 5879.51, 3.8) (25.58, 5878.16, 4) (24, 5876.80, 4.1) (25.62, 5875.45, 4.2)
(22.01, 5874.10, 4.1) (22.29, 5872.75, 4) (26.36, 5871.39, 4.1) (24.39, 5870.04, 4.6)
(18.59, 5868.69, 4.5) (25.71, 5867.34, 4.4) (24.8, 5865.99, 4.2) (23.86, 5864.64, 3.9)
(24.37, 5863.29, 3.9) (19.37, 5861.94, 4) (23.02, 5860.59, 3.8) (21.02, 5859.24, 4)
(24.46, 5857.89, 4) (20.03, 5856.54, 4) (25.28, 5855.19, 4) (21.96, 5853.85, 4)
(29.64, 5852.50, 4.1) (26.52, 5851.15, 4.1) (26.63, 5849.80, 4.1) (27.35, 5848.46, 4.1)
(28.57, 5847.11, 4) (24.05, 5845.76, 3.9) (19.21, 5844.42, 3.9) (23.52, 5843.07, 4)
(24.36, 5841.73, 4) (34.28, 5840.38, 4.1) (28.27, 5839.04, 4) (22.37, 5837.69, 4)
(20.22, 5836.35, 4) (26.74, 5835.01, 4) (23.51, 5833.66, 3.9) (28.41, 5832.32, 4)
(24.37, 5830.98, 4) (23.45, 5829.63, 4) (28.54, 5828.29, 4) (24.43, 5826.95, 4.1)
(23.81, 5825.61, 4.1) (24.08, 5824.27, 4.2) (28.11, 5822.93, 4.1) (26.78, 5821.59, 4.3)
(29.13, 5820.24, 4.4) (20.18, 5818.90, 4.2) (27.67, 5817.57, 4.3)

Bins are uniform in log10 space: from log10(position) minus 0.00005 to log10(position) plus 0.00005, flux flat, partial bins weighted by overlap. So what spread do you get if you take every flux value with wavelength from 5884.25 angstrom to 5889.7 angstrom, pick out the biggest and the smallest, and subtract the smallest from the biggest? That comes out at 8.1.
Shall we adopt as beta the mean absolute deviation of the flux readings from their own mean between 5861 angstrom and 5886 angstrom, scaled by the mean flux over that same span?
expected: 0.080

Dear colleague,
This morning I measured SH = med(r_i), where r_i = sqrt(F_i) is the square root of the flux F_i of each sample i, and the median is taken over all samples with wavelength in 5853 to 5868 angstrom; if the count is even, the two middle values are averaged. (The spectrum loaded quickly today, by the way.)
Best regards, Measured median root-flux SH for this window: 4.885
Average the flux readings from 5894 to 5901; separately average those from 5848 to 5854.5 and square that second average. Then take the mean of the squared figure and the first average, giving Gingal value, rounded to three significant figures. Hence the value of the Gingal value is 359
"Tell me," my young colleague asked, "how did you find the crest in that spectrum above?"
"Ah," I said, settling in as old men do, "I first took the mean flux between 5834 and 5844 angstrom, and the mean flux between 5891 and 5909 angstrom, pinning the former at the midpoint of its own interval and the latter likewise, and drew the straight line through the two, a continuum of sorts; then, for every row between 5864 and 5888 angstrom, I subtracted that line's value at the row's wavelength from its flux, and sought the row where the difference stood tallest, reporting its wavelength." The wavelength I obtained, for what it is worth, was 5883.57 angstrom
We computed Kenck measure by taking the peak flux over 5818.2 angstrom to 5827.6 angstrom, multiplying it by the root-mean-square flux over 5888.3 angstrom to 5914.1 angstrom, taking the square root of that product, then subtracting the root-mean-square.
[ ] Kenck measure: 3.3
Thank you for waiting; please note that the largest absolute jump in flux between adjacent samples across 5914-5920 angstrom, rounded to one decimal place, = 7.2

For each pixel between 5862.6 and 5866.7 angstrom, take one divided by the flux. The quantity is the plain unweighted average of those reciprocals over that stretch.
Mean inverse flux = 0.0411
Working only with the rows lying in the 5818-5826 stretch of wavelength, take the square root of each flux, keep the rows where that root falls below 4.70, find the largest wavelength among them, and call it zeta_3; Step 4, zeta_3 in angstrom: 5818.90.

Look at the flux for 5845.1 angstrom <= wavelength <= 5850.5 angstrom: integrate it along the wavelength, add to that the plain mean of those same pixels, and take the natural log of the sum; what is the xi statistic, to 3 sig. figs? 5.14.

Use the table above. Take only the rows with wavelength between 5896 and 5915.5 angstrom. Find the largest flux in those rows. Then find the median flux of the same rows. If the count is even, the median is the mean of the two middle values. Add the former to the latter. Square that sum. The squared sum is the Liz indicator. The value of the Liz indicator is 2758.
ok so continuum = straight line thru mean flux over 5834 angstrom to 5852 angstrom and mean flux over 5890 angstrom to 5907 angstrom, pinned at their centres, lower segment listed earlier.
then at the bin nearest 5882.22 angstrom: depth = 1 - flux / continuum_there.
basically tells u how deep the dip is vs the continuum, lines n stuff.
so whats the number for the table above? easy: -0.18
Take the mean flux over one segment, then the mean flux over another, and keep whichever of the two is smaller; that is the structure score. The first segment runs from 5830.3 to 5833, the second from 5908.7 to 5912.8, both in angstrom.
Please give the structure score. 22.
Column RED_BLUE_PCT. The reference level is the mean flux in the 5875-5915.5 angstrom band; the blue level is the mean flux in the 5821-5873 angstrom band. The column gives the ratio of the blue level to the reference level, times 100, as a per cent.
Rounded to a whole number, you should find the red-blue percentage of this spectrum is 110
